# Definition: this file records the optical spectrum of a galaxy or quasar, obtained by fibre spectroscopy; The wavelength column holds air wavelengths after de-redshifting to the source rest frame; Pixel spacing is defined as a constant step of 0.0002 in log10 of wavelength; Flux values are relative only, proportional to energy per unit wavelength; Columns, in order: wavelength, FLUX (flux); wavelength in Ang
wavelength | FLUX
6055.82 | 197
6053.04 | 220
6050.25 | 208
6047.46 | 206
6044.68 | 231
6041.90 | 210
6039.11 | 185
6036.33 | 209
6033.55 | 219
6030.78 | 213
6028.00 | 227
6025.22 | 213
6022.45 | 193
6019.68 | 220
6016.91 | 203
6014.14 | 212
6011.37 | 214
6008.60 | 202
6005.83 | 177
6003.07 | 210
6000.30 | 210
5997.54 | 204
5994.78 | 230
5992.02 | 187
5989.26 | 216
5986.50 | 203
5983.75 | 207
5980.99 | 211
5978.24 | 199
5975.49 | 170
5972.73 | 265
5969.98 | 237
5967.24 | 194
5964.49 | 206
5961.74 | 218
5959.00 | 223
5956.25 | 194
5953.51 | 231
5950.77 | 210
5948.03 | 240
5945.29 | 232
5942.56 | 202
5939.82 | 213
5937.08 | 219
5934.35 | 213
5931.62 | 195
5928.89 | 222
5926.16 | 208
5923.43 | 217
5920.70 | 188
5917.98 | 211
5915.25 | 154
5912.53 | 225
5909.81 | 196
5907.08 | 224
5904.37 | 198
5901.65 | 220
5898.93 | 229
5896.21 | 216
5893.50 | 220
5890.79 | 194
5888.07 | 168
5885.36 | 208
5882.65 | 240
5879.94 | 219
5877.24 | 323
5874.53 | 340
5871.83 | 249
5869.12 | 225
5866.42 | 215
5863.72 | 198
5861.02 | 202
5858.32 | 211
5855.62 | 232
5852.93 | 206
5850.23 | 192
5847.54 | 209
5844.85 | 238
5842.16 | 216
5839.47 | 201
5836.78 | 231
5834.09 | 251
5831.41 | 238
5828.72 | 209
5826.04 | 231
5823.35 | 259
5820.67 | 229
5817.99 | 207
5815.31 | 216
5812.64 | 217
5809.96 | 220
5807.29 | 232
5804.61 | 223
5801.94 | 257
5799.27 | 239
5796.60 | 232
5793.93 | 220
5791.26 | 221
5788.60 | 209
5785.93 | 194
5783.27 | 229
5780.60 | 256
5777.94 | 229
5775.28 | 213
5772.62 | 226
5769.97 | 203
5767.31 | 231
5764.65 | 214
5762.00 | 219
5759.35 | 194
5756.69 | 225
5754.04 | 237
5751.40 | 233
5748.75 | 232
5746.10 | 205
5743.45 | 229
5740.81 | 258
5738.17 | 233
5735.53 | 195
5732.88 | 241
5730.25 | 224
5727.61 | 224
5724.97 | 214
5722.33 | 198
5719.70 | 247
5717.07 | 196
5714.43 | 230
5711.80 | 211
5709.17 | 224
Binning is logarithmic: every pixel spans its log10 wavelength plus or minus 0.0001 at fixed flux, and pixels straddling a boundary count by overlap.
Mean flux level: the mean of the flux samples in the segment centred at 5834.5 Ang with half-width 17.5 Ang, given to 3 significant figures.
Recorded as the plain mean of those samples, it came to 224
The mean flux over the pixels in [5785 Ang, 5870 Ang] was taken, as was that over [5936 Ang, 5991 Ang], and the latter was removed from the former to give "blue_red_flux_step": 7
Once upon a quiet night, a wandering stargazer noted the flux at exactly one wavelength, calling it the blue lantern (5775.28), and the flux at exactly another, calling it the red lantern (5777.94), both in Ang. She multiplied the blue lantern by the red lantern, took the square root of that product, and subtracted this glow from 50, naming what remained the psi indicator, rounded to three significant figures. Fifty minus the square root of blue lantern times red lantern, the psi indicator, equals -171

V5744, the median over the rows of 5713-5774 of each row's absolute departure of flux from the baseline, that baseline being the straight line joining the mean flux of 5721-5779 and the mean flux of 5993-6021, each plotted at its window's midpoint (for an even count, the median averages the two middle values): 10.7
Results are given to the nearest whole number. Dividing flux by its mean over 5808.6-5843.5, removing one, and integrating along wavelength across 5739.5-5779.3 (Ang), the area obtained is 0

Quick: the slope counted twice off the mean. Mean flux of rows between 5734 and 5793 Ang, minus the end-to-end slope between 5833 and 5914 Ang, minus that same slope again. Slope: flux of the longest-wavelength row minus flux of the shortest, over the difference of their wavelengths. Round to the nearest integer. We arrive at 223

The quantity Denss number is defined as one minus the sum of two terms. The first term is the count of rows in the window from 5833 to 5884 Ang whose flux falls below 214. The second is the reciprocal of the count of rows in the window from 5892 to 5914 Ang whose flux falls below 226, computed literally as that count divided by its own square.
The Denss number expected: -6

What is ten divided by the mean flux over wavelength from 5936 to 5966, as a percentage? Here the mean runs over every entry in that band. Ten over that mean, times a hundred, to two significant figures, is 4.6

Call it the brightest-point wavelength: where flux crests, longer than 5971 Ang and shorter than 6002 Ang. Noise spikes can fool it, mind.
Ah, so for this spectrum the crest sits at 5972.73 Ang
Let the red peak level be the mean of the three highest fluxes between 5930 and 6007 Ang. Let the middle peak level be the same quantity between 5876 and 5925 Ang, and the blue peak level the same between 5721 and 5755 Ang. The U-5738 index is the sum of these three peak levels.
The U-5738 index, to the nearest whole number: 757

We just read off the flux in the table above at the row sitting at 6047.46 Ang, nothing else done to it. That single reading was 206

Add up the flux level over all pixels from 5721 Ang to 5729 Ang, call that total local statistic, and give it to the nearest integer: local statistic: 636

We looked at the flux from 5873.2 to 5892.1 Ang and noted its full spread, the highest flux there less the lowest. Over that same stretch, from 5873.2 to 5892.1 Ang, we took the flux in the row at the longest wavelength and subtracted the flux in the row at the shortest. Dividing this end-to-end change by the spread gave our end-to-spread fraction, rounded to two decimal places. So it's -0.85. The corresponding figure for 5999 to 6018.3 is -0.19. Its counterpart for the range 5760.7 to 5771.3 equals -0.57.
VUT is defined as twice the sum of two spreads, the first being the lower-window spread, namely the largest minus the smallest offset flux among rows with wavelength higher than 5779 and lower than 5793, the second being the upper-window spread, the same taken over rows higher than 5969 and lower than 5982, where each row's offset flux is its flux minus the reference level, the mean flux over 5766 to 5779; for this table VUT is 314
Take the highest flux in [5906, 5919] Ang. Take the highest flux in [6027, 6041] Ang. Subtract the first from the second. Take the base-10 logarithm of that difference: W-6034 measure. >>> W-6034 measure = 0.30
